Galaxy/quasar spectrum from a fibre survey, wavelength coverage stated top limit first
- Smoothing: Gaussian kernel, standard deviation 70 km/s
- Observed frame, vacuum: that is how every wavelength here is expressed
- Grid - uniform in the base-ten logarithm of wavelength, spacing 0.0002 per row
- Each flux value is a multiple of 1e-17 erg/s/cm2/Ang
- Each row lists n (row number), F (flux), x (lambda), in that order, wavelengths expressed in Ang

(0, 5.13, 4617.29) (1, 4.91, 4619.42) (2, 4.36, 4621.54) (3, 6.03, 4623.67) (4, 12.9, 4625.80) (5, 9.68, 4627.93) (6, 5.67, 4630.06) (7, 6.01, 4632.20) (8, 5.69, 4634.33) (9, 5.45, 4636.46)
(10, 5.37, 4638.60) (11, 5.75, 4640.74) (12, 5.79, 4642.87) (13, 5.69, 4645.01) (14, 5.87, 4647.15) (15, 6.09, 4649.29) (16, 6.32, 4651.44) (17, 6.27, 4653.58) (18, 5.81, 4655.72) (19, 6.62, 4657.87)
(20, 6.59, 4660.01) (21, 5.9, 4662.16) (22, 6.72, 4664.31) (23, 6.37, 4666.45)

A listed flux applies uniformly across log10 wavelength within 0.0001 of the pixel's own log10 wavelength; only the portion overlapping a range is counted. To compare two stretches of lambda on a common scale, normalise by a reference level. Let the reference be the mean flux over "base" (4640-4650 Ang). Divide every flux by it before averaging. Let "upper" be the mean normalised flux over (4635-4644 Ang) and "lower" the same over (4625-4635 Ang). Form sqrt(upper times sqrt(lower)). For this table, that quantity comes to 1.06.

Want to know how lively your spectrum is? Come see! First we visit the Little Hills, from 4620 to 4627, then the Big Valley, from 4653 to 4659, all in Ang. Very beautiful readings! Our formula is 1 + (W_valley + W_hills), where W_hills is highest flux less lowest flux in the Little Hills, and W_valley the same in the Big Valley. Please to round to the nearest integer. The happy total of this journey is 10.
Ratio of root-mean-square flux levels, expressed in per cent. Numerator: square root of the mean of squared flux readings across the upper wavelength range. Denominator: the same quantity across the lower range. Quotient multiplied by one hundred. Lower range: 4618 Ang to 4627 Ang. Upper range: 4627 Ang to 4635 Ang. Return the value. 89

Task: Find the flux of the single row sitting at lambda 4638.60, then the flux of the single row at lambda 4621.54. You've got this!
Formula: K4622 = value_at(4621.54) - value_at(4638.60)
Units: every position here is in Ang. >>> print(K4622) -1.01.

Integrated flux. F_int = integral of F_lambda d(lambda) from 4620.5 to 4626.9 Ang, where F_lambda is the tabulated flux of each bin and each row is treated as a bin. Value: 50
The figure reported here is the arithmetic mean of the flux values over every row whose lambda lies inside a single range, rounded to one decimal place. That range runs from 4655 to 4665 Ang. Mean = 6.3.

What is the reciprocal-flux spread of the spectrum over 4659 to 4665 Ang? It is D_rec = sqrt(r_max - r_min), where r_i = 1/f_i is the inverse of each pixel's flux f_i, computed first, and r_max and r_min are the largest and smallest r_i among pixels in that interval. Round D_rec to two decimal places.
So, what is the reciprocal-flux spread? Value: 0.14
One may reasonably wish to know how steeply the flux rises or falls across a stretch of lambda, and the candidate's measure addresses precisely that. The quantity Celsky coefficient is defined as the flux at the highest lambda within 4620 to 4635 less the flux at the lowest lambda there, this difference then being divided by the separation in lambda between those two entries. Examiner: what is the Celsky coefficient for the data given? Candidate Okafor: 0.10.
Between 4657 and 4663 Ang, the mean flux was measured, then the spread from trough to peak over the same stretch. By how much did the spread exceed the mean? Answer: -5.7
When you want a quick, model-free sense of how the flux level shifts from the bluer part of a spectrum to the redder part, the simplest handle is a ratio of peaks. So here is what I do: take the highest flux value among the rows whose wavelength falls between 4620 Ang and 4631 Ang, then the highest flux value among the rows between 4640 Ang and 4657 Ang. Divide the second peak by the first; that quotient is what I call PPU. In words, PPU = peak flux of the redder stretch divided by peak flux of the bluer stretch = 0.49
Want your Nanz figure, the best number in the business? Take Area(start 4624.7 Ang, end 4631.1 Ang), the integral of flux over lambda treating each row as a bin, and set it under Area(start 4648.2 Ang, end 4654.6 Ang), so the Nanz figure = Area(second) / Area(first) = 0.66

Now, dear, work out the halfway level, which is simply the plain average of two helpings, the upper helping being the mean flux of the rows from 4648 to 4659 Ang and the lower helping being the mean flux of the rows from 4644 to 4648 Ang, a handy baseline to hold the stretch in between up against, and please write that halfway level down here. 6.00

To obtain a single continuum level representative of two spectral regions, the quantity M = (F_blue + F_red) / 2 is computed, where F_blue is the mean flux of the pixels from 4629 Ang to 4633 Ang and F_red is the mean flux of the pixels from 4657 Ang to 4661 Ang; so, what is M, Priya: 6.2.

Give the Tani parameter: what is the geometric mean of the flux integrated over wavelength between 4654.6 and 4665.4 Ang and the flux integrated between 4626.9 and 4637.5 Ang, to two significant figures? 69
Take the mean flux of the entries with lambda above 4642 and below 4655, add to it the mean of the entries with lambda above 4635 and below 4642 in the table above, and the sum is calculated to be 11.5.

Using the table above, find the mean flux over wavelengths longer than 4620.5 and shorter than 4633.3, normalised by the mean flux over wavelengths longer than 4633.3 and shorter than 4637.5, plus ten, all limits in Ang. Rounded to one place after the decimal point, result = 11.3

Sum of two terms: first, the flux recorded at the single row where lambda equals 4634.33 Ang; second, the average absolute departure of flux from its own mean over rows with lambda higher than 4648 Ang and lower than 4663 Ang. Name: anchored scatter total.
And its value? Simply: 5.9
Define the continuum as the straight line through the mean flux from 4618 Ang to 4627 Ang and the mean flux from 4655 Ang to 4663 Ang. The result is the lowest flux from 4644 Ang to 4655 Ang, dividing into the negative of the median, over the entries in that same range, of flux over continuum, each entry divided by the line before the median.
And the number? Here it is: -0.166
